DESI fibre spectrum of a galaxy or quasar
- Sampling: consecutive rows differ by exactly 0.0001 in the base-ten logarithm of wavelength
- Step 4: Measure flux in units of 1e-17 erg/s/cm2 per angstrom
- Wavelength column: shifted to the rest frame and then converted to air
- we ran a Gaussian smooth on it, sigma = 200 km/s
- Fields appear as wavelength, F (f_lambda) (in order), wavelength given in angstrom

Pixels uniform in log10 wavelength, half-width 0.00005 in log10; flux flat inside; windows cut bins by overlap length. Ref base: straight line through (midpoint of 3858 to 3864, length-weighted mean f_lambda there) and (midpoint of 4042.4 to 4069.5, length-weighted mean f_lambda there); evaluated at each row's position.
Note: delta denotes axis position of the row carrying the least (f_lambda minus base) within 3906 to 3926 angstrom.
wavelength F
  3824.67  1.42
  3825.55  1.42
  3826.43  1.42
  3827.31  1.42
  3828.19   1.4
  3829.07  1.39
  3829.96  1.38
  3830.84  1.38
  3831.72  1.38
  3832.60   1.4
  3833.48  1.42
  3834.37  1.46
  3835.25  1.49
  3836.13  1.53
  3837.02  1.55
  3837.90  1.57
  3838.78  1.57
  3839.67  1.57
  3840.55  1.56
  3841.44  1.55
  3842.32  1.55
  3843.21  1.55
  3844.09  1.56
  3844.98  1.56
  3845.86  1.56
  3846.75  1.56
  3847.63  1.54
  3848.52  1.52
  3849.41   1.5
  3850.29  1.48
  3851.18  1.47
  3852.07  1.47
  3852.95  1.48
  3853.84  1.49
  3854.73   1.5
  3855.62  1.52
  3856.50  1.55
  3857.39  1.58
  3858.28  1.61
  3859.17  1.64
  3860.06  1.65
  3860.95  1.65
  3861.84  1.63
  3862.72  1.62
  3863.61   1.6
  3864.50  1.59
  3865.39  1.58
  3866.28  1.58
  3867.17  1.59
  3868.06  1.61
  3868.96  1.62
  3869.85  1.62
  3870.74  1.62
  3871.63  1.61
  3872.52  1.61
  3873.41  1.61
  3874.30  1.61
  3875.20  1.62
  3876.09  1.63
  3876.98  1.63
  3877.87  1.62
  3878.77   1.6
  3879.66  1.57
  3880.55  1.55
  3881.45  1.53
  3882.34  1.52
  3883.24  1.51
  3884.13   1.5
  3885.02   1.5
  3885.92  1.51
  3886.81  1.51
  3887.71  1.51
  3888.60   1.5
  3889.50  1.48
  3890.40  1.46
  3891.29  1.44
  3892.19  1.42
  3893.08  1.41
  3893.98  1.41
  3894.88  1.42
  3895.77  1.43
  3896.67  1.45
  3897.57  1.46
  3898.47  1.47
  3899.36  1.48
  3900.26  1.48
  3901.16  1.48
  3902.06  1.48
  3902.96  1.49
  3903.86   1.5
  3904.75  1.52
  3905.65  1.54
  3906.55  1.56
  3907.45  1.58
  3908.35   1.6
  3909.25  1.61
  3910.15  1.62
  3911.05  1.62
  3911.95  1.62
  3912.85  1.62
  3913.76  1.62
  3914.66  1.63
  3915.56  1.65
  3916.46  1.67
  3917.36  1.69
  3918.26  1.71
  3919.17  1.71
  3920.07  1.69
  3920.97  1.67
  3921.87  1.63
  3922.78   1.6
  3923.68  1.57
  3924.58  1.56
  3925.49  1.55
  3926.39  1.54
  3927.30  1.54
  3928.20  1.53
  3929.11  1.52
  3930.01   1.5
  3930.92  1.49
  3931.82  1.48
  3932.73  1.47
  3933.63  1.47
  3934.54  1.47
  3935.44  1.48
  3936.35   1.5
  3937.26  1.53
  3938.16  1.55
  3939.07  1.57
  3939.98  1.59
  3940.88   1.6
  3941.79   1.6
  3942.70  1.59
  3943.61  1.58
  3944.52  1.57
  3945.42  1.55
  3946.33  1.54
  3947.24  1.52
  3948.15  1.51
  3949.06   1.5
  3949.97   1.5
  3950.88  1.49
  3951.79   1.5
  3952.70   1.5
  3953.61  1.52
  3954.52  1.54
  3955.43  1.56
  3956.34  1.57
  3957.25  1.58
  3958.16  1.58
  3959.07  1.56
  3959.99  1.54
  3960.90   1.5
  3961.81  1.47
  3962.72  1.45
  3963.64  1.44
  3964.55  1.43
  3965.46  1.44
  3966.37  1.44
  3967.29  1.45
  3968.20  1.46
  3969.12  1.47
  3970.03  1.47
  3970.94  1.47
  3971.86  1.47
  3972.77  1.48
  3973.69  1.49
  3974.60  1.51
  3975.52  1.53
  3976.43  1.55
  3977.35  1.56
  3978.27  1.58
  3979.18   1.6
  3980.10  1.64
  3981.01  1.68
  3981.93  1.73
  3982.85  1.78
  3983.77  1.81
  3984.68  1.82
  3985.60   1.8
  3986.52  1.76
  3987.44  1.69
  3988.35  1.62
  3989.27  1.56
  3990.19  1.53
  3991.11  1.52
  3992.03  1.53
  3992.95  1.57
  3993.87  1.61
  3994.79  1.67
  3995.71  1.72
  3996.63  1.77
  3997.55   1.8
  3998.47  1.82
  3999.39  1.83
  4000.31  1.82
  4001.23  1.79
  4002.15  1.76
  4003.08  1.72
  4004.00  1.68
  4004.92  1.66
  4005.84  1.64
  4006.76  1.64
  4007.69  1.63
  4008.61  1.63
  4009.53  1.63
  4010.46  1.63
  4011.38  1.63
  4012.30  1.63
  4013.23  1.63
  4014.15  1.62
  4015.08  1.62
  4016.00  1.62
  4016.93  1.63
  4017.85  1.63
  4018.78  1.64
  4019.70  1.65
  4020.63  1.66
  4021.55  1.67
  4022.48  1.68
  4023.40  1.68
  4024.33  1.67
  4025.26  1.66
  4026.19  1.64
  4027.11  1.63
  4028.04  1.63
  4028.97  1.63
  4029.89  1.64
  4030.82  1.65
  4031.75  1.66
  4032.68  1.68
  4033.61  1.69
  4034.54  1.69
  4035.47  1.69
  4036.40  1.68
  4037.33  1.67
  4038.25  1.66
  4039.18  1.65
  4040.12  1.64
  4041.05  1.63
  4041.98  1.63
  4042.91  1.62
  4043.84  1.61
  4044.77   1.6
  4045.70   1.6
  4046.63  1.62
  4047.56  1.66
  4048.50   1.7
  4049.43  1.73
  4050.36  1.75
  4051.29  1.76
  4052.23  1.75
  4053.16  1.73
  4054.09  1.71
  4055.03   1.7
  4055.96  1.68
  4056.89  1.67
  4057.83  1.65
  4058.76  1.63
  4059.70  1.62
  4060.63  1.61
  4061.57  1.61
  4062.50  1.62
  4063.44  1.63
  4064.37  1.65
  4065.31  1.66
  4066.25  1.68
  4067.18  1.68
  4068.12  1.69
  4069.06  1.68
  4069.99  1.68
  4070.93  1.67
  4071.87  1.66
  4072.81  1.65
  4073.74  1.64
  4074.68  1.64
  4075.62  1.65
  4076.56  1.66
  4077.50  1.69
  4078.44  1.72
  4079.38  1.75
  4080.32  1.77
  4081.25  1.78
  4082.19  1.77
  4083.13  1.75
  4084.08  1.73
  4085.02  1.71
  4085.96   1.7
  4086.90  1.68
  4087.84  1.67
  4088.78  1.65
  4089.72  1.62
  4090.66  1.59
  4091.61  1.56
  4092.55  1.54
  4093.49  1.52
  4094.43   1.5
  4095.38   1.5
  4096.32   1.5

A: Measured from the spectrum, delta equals 3925.49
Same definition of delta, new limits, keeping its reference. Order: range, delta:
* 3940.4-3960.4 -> 3950.88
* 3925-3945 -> 3934.54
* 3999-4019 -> 4016.00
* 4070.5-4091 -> 4090.66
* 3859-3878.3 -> 3866.28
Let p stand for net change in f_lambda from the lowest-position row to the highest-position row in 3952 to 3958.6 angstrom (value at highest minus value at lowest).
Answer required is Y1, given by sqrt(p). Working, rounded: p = 0.08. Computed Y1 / 0.28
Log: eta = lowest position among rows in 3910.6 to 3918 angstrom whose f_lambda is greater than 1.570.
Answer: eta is 3911.05 angstrom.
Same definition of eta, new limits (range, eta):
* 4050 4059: 4050.36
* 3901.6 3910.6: 3907.45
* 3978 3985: 3978.27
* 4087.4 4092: 4087.84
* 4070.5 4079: 4070.93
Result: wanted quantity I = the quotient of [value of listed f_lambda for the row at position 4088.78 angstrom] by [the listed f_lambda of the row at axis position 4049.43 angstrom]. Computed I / 0.95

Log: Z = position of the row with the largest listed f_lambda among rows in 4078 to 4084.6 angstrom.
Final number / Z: 4081.25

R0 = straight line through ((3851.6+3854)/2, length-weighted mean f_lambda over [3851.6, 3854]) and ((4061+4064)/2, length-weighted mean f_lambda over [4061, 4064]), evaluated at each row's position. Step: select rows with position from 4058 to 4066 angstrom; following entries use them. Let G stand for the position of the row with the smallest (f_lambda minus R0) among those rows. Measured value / 4061.57 angstrom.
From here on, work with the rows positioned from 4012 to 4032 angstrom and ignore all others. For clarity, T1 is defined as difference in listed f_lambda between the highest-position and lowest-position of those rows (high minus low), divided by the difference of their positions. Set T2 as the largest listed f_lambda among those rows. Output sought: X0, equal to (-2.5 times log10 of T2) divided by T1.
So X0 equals -365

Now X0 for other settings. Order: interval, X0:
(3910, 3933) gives 88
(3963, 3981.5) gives -41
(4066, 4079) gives -179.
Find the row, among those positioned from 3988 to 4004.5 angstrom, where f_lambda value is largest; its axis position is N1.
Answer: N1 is 3999.39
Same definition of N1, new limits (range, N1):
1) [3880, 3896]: 3880.55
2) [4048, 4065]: 4051.29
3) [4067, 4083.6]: 4081.25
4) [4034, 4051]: 4050.36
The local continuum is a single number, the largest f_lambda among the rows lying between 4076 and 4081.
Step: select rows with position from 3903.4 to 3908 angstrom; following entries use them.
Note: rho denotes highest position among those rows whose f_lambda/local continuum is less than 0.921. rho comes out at 3907.45 angstrom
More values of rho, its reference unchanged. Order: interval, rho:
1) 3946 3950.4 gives 3949.97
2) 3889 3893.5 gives 3893.08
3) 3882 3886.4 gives 3885.92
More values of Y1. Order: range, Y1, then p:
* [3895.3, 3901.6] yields 0.22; 0.05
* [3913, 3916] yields 0.17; 0.03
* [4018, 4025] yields 0.17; 0.03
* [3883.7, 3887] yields 0.10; 0.01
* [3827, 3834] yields 0.00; 0.00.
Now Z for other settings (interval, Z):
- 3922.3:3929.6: 3922.78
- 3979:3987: 3984.68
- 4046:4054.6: 4051.29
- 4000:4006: 4000.31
